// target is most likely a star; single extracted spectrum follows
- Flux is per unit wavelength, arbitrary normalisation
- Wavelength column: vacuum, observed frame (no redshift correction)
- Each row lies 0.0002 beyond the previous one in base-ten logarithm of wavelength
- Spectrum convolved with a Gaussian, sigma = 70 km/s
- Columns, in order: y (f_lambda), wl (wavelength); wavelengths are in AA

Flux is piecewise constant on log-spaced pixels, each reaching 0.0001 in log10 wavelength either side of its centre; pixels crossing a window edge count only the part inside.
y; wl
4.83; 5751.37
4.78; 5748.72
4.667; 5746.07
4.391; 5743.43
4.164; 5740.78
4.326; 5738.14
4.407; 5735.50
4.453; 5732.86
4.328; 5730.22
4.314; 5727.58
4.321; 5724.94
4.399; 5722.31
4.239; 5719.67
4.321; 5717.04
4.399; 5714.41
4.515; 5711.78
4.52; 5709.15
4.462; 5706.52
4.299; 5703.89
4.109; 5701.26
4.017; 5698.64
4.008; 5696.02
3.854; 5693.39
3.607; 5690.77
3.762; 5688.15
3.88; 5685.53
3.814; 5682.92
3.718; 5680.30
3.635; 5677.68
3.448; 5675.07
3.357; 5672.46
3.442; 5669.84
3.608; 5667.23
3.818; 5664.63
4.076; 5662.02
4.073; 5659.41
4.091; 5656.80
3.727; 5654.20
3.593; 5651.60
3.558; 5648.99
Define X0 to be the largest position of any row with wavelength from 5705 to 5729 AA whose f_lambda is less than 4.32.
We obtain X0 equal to 5727.58 AA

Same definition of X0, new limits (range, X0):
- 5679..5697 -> 5696.02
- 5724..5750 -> 5740.78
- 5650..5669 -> 5667.23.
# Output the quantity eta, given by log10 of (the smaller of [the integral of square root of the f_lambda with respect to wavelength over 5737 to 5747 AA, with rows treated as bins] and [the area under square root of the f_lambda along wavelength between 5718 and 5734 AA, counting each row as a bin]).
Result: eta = 1.32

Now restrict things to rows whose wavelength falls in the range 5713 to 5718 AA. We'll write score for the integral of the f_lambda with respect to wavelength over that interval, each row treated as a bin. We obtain 21.8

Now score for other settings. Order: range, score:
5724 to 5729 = 21.6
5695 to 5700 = 20.1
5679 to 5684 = 18.8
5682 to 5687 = 19.3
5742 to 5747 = 22.6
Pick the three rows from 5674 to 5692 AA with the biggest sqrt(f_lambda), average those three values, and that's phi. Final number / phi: 1.95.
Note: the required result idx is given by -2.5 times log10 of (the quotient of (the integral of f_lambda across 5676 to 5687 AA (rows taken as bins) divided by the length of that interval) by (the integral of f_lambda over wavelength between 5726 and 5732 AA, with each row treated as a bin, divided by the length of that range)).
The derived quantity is 0.15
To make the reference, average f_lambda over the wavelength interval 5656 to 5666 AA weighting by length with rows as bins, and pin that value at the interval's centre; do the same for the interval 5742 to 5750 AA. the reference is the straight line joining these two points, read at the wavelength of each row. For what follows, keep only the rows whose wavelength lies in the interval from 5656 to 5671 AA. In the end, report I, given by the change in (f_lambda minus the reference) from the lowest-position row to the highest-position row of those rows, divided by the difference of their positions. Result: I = -0.06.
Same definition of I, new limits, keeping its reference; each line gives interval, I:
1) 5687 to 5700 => 0.02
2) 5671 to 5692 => 0.01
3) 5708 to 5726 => -0.02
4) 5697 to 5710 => 0.04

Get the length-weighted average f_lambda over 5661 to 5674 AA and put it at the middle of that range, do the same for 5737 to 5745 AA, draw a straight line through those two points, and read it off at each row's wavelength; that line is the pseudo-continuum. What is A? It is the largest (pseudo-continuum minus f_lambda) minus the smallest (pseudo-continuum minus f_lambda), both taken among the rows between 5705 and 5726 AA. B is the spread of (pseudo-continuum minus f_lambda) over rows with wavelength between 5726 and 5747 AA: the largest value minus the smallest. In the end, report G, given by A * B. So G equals 0.17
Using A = 0.375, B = 0.46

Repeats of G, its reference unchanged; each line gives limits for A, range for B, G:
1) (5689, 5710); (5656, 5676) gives 0.65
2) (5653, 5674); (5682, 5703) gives 0.36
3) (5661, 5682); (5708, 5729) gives 0.30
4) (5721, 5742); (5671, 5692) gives 0.16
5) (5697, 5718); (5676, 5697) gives 0.14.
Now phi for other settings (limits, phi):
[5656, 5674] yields 2.02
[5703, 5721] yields 2.12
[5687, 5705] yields 2.03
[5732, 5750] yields 2.15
